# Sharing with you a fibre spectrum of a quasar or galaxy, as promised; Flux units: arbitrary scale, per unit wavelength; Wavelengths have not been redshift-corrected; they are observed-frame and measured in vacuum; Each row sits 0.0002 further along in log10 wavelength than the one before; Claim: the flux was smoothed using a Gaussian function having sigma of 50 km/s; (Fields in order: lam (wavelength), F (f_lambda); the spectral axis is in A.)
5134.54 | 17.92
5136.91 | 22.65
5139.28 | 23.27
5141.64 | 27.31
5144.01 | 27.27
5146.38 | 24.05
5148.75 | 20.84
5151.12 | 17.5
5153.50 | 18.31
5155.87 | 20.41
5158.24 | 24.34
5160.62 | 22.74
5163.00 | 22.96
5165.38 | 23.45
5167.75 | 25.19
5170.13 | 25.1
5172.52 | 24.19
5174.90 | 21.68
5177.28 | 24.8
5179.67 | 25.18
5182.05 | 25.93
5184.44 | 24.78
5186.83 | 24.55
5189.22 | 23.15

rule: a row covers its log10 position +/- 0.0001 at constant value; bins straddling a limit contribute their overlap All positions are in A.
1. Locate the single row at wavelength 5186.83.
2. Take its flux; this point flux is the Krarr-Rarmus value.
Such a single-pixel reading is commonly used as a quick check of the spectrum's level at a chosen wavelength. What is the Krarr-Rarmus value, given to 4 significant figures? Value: 24.55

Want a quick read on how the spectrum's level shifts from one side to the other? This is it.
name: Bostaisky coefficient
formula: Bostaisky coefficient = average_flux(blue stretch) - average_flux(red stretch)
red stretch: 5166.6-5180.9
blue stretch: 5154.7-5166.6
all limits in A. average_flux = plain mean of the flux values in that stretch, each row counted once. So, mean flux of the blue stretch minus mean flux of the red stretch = -1.6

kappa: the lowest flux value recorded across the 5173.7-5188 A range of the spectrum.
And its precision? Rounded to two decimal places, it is 21.68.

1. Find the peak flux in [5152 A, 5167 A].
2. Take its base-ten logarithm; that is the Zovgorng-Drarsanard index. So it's 1.386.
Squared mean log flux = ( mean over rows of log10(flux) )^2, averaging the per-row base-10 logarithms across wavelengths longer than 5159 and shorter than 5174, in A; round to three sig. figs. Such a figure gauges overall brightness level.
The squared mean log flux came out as 1.90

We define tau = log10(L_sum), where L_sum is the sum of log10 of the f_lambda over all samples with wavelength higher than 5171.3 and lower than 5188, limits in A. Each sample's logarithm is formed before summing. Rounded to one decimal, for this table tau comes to 1.0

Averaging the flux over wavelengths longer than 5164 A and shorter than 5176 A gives 23.9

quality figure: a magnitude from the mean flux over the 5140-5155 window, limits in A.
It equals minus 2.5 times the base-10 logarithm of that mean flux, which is -3.38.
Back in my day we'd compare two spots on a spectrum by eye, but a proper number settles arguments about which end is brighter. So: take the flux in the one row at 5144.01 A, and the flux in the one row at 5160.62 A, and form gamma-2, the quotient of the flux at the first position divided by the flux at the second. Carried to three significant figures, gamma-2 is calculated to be 1.20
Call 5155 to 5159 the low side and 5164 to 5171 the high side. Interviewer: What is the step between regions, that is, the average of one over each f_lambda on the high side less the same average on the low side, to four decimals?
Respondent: -0.0043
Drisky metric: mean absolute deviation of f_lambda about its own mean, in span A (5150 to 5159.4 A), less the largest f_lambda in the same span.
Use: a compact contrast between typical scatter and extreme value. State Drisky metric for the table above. -22.1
